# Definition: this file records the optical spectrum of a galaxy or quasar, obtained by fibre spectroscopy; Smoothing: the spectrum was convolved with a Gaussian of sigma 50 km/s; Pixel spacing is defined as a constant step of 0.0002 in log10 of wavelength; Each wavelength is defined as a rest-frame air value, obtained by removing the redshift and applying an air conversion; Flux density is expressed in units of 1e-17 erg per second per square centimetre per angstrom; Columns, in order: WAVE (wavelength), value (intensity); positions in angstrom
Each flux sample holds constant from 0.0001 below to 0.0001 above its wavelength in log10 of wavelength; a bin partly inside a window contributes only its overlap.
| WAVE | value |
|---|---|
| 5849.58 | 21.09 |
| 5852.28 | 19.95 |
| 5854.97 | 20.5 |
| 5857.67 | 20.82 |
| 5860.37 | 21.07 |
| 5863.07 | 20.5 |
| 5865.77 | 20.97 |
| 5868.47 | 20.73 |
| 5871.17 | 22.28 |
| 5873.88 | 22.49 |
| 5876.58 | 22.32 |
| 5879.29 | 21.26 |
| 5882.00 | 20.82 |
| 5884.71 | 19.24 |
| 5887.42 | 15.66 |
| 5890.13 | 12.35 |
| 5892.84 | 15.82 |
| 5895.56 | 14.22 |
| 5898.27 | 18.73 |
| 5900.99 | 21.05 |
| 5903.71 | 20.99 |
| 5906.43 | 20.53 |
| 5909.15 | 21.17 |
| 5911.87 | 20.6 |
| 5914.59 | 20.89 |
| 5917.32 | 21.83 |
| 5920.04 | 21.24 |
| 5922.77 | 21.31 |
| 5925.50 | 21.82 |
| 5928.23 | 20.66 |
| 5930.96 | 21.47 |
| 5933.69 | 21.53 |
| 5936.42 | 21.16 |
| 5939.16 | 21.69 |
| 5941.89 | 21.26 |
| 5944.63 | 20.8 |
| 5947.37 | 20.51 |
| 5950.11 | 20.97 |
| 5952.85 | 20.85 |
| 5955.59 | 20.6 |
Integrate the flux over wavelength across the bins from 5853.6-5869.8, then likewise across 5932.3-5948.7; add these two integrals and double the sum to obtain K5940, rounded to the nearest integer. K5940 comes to 1367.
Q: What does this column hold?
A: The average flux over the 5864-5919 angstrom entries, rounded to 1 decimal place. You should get 19.7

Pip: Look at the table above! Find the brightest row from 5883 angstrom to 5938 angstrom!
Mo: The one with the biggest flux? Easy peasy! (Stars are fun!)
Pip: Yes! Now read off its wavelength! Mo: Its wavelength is 5917.32 angstrom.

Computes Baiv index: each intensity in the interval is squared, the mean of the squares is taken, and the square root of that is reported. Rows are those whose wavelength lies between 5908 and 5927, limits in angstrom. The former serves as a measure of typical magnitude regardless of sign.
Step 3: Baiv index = 21.3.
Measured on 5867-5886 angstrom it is 21.3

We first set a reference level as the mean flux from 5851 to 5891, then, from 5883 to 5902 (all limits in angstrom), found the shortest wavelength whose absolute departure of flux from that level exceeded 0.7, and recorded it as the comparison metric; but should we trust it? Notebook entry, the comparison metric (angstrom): 5884.71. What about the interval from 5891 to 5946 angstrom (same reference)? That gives 5892.84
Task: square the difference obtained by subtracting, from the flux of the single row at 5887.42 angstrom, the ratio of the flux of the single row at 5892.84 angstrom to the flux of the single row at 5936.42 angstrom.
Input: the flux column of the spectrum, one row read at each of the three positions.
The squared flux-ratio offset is 222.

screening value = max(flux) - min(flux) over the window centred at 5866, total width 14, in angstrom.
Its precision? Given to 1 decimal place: 1.8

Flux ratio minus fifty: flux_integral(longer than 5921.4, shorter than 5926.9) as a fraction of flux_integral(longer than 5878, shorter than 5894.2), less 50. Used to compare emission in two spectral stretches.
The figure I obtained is -49.6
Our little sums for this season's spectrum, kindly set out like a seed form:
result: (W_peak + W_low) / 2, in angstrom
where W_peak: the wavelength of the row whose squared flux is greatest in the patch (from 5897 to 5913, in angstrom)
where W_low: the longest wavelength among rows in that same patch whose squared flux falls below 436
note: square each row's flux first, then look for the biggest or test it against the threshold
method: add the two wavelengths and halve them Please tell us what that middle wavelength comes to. 5910.5 angstrom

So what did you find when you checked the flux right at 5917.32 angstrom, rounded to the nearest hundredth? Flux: 21.83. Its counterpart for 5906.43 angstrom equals 20.53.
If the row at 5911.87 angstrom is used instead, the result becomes 20.60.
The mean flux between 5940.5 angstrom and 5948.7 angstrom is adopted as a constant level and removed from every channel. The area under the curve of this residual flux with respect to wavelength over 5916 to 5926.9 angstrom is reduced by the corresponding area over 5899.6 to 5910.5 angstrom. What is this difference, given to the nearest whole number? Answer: 7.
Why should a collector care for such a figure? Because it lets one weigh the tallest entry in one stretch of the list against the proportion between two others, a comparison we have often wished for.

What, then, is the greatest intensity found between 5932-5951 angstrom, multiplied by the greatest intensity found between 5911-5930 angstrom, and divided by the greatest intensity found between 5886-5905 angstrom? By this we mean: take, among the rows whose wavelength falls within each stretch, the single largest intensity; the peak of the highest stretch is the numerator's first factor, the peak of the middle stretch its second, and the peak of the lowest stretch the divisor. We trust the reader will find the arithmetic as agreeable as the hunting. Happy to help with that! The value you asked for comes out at 22.5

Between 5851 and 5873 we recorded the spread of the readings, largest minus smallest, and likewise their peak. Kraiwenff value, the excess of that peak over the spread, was 20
